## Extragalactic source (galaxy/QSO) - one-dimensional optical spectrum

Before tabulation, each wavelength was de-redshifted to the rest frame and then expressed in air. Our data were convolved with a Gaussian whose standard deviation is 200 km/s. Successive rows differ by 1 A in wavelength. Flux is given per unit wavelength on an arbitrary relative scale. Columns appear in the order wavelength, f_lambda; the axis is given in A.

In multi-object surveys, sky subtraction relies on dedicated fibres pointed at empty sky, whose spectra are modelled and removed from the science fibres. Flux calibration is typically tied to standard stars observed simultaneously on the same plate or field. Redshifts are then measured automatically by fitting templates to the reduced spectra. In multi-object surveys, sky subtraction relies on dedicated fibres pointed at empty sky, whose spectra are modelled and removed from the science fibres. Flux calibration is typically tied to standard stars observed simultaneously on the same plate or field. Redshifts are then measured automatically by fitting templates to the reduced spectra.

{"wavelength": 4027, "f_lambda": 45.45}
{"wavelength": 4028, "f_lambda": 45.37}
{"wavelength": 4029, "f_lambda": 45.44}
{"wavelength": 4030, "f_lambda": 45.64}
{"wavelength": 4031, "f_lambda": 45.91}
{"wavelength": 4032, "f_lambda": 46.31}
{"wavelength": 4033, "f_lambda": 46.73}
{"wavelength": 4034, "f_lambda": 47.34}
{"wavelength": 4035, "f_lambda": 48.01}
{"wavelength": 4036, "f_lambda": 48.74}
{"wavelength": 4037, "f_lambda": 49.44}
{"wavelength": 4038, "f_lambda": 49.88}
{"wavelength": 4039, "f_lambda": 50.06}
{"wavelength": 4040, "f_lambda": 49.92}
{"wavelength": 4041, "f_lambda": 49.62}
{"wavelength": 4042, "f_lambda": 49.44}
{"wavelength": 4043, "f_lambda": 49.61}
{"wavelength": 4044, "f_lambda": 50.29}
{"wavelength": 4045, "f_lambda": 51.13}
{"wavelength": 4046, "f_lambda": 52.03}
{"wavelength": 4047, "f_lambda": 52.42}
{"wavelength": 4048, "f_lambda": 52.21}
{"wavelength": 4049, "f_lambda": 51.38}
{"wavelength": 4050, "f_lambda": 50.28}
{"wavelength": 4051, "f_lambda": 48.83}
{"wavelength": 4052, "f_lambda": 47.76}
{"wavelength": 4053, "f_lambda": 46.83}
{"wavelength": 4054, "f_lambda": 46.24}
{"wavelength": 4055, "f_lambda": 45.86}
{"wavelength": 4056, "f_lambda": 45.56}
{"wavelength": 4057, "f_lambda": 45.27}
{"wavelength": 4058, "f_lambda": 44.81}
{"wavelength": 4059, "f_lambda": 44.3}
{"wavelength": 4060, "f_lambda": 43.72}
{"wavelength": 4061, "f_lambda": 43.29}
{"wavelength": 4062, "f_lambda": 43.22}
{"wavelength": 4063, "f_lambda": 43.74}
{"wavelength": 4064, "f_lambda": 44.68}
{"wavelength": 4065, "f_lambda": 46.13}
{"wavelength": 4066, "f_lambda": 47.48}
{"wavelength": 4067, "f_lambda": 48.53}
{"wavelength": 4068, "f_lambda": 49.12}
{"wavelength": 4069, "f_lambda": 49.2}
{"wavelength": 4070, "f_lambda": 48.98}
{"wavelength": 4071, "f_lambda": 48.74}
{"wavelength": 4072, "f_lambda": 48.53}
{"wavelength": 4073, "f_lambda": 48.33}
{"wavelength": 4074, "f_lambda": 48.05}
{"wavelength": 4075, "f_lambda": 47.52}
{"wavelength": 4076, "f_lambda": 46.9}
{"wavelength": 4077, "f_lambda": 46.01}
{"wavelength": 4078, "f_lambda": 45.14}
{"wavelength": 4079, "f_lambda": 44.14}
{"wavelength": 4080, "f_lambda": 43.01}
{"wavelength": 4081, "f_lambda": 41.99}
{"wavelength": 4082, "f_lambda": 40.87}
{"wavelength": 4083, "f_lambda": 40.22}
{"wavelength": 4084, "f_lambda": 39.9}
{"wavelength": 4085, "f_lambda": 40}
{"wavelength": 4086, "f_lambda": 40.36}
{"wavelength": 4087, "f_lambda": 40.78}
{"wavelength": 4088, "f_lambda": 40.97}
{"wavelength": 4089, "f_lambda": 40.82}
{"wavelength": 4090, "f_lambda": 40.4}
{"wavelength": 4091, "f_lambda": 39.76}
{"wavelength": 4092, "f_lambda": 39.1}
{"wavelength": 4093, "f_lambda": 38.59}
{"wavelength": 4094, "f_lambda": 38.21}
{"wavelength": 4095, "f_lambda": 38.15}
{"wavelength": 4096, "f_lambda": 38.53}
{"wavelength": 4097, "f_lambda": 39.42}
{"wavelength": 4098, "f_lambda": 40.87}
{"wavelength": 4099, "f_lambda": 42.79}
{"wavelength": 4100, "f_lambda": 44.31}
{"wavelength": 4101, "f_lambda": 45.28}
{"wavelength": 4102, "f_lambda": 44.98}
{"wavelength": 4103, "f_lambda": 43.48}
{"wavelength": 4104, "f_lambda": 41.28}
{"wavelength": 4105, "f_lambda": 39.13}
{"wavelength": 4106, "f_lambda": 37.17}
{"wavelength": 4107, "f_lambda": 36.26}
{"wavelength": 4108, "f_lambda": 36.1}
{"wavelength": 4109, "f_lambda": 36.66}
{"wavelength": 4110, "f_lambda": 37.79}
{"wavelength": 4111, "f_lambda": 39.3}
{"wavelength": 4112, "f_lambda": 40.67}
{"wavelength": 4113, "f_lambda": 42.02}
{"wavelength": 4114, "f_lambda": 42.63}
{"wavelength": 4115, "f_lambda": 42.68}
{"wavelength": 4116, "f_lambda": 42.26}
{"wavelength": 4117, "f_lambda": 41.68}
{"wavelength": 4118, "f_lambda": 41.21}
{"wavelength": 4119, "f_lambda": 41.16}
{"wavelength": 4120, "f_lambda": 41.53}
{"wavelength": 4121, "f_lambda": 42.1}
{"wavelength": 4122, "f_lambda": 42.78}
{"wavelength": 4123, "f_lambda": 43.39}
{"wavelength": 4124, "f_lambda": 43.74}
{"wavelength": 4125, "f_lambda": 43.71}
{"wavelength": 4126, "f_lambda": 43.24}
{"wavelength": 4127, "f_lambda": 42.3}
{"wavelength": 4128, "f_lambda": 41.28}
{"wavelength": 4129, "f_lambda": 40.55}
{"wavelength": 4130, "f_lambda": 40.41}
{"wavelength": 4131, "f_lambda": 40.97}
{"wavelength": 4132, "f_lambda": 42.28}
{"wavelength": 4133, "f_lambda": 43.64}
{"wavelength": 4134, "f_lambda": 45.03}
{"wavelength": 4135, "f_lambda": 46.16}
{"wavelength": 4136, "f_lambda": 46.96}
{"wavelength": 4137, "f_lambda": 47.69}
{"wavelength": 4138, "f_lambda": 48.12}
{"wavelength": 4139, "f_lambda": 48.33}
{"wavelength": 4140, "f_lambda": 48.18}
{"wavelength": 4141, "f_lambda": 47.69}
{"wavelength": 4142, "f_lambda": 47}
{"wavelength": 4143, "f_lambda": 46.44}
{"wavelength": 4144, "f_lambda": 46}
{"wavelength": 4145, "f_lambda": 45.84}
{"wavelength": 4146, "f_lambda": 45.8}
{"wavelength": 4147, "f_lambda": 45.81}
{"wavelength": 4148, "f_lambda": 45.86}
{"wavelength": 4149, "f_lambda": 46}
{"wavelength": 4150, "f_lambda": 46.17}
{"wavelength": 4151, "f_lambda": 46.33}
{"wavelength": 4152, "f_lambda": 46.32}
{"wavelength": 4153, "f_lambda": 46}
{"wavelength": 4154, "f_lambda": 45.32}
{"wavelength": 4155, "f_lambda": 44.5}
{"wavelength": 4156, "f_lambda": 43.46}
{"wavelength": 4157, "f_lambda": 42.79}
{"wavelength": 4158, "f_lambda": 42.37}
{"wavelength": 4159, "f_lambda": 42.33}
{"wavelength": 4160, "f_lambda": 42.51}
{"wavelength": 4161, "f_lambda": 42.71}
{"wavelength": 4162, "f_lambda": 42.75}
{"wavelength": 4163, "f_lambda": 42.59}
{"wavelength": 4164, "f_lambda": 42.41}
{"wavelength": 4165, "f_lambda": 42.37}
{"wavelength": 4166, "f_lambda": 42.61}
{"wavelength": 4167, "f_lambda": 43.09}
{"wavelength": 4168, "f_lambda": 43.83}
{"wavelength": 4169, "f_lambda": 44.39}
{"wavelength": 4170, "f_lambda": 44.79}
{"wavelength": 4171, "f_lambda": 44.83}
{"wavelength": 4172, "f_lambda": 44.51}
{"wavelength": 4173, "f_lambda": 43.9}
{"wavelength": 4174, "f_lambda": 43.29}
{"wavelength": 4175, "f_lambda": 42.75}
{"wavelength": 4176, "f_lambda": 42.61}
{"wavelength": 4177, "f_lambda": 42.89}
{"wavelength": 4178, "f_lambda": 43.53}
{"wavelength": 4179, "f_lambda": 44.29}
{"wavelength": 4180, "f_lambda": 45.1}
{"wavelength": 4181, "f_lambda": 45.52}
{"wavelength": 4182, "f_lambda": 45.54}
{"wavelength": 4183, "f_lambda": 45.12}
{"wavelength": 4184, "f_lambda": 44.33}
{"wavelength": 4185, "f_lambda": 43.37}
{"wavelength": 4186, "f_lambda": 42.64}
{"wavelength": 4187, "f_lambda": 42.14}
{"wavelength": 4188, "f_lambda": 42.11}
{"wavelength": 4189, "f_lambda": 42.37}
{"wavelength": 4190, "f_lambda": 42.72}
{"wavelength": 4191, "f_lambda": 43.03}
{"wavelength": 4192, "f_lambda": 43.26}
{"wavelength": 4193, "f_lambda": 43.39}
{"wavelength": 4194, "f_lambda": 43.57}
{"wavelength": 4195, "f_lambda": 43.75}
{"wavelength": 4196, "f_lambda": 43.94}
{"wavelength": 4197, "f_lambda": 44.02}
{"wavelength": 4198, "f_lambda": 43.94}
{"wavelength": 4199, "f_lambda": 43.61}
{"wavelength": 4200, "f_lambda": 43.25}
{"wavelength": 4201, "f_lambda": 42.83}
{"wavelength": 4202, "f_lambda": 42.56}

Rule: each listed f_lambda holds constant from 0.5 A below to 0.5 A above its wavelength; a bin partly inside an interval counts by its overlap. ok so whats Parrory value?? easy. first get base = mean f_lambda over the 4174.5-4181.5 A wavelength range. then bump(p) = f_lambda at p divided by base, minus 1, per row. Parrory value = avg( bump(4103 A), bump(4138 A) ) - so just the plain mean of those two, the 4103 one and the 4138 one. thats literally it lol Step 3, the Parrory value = 0.05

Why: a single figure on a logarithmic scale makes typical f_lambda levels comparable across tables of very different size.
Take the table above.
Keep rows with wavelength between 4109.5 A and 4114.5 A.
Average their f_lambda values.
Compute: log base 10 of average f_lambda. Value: 1.61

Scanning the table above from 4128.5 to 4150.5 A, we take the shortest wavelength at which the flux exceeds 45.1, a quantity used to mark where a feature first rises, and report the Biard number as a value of 4135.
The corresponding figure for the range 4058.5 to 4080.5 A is 4065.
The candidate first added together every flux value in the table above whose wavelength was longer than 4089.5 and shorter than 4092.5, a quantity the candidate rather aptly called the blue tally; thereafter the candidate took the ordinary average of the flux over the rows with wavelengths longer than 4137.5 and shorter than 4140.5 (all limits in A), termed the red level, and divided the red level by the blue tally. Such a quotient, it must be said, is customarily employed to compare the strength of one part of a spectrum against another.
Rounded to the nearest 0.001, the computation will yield 0.404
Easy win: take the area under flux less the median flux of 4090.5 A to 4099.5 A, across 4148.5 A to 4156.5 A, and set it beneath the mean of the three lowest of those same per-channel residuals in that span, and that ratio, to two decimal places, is 0.10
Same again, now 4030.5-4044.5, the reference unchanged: 0.05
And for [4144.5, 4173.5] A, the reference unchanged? 0.02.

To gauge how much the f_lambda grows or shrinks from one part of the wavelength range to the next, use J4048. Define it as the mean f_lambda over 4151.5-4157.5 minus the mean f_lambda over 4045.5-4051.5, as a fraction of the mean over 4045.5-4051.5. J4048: -0.13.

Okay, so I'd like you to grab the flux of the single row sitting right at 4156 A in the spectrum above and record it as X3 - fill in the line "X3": 43.46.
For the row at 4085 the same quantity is 40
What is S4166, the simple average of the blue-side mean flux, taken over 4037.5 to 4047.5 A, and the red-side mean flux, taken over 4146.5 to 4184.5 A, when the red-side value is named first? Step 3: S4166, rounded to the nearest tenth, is 47.3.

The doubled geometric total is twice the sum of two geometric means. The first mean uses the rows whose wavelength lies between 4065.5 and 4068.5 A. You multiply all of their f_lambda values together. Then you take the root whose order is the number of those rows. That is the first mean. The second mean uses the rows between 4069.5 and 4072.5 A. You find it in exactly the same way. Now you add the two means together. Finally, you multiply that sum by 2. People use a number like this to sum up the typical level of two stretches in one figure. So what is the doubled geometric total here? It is 194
